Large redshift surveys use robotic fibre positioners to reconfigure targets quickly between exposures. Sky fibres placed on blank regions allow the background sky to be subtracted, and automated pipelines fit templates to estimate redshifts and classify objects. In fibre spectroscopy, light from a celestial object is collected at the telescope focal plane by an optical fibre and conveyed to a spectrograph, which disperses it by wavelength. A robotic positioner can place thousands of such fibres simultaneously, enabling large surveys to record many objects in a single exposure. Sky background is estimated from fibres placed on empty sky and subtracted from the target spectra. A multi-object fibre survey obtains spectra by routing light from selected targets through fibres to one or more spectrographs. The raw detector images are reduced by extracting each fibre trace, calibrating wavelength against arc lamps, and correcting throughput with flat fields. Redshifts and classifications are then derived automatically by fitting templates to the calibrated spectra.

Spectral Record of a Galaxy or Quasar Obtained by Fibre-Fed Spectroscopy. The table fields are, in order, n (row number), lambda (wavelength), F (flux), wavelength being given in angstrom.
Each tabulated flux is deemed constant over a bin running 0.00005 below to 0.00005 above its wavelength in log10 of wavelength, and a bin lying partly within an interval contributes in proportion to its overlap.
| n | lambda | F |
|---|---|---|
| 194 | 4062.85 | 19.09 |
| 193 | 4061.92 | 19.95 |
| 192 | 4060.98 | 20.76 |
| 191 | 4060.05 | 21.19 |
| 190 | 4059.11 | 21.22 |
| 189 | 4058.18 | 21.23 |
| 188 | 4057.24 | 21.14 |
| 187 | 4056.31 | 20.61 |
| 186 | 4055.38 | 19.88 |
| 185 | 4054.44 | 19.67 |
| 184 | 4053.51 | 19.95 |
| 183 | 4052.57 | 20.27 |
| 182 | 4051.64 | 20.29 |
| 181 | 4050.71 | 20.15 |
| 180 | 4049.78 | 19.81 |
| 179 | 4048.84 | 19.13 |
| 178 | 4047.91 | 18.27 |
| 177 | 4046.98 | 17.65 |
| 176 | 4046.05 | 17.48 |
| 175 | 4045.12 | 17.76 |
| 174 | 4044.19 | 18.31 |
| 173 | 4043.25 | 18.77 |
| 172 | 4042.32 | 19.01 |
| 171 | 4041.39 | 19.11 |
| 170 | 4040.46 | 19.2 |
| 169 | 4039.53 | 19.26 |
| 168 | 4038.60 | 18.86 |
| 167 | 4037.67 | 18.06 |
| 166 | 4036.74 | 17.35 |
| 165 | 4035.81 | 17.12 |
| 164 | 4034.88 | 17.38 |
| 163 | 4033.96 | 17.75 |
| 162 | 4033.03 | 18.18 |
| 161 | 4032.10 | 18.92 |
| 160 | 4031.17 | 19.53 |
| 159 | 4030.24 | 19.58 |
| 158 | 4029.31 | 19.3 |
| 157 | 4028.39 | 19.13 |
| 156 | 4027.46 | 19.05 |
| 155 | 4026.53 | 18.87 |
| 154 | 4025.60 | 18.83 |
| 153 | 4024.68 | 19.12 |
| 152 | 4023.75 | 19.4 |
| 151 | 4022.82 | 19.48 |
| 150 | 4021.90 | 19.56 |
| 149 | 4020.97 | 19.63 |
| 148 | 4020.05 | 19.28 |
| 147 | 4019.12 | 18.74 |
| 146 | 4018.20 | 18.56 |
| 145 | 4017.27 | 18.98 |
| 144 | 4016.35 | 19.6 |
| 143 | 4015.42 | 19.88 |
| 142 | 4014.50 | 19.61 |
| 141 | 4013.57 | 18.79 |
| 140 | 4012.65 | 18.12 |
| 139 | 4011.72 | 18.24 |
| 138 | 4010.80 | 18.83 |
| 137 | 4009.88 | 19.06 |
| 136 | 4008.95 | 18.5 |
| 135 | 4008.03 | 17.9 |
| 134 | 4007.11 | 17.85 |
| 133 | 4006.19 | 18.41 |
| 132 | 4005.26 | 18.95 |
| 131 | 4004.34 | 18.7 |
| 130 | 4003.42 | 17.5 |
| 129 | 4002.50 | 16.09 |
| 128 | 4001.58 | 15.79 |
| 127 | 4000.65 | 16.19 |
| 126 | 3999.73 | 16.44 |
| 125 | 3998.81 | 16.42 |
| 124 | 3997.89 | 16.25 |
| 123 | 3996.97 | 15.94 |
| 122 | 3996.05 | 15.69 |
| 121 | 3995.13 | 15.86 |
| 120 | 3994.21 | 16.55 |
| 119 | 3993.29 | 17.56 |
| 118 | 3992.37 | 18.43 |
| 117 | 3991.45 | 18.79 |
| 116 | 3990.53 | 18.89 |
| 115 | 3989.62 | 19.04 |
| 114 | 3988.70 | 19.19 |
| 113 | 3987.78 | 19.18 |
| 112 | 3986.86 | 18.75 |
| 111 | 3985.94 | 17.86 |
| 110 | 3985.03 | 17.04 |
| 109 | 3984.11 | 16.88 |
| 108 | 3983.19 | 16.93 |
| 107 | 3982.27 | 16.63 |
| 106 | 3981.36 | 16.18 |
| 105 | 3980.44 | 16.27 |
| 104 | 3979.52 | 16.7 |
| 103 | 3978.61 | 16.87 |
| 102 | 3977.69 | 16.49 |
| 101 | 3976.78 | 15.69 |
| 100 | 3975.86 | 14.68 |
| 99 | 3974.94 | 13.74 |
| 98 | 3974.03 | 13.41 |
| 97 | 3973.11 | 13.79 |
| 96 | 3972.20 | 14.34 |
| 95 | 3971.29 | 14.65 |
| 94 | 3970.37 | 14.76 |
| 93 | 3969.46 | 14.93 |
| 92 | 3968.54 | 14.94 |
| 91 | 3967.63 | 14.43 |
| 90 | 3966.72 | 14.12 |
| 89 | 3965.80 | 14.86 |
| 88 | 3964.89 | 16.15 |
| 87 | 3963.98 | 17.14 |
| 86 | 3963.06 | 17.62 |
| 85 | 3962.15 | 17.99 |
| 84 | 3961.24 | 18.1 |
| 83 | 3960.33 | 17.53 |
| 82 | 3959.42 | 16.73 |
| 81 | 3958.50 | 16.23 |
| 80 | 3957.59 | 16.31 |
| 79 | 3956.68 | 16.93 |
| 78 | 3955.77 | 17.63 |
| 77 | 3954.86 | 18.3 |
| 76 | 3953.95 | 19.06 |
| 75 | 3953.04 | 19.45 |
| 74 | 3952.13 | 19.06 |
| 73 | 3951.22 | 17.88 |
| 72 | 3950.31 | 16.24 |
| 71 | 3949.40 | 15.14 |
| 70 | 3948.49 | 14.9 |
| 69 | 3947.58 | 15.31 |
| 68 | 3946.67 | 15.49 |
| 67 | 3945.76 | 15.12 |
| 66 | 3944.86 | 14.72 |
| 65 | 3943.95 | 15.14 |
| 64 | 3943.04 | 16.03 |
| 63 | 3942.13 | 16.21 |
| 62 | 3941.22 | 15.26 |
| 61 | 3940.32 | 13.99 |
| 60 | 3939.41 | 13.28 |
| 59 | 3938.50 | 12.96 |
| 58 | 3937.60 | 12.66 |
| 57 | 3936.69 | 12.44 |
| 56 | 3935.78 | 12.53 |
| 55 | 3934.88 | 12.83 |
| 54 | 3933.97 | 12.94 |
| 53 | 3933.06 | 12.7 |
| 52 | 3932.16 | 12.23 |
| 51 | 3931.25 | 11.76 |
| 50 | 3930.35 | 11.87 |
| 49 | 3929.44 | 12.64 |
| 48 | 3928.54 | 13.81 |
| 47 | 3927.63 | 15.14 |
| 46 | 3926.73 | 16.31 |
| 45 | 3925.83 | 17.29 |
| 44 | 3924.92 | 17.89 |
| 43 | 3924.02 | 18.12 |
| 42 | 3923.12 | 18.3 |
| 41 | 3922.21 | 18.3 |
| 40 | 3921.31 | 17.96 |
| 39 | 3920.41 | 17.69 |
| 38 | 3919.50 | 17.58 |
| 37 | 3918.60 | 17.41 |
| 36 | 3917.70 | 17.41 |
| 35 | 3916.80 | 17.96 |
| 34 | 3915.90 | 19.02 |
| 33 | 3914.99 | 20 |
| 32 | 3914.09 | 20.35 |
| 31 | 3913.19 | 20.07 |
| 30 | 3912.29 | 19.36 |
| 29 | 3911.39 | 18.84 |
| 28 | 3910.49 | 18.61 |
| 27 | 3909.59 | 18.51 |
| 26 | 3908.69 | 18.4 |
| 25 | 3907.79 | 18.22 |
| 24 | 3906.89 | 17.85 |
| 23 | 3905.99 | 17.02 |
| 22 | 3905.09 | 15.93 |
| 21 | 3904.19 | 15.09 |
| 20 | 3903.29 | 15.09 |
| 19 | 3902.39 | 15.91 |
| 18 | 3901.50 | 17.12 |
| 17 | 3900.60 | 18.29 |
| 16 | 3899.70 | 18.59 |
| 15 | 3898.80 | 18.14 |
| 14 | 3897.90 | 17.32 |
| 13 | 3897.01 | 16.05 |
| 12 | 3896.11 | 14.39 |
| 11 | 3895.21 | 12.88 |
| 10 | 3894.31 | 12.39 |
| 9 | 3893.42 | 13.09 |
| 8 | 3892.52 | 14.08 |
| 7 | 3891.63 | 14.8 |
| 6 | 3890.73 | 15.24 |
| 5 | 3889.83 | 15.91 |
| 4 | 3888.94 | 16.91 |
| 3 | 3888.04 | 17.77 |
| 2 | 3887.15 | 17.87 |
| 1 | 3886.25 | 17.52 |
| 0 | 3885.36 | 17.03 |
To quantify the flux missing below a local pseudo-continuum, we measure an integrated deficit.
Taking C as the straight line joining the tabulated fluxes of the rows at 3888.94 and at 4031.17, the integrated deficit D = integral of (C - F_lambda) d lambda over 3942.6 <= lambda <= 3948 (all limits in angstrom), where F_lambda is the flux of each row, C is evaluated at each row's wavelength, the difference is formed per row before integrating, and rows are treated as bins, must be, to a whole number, 14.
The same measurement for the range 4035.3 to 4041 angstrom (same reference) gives 8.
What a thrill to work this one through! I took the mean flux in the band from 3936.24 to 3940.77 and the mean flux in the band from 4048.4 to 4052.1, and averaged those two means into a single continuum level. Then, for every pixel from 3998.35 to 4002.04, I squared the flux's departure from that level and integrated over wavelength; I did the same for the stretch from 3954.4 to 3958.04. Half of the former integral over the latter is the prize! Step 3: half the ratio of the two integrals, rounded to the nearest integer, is 0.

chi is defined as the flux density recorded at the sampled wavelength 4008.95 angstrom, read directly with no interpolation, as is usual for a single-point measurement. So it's 18.5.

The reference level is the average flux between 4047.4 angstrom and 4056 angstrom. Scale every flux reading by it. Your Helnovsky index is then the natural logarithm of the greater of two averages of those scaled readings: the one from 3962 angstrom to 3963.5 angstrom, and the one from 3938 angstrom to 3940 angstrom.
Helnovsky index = -0.10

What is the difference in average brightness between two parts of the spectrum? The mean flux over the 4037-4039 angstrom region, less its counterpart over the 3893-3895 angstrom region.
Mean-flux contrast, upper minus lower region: 6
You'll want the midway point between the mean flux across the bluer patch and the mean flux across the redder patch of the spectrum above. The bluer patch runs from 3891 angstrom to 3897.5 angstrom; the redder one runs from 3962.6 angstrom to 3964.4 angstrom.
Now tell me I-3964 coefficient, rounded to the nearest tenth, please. 15.7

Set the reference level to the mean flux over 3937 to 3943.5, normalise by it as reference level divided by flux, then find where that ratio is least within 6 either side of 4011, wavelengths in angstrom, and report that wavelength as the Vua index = 4015.42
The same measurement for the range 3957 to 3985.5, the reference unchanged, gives 3961.24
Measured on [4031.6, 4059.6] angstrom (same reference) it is 4058.18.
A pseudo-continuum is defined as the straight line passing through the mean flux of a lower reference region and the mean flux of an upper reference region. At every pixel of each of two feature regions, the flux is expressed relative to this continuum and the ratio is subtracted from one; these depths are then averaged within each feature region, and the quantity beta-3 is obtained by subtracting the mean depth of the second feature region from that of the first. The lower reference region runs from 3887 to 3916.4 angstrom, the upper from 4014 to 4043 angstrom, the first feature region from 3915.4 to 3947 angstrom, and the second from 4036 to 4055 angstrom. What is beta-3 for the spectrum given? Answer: 0.11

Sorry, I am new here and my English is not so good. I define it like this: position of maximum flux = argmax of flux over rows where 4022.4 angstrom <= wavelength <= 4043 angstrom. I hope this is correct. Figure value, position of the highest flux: 4030.24 angstrom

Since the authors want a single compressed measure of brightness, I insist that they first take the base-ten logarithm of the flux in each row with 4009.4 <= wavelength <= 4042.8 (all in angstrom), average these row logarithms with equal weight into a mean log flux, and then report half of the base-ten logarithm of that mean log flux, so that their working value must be 0.053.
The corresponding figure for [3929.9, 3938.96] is 0.020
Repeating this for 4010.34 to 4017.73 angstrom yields 0.053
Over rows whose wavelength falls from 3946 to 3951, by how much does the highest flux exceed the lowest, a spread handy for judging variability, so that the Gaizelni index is 1.3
